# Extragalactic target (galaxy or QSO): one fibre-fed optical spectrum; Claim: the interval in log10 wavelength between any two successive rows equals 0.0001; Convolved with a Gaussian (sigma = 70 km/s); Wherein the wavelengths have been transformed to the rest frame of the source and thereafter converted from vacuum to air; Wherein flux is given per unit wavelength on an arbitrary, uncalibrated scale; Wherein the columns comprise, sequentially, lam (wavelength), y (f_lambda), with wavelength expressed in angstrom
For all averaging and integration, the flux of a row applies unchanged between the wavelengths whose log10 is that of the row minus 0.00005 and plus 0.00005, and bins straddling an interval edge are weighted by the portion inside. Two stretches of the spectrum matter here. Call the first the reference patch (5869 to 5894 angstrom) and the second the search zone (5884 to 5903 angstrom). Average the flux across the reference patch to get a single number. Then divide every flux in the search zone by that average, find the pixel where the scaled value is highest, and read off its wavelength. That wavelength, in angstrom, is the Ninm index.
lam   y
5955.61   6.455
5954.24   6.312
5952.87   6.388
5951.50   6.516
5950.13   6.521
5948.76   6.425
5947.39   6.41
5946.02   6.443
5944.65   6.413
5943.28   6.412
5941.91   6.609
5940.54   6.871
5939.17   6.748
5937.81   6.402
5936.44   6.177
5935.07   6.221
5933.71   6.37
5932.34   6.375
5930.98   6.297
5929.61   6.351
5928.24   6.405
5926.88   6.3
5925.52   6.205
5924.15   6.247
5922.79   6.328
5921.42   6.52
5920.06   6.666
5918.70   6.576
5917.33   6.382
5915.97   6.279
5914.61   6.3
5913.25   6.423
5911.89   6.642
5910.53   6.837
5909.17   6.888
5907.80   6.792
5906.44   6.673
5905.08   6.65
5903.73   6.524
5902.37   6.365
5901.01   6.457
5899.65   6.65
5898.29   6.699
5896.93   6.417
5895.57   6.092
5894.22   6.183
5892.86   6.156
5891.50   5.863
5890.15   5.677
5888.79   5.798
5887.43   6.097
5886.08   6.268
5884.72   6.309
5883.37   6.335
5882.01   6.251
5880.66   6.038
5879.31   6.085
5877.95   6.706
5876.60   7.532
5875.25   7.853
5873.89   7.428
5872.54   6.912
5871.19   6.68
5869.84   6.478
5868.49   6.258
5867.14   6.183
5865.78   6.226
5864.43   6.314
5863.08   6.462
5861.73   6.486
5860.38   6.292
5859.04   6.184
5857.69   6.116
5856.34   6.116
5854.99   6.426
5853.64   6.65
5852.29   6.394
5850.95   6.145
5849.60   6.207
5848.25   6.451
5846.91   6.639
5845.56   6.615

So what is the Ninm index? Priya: 5898.29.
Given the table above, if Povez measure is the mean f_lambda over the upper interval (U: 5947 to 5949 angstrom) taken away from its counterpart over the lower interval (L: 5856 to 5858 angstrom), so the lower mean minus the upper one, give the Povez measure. -0.30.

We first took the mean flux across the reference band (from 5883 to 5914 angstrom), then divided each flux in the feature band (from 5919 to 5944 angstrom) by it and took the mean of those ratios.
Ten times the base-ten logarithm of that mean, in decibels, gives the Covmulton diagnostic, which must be 0.02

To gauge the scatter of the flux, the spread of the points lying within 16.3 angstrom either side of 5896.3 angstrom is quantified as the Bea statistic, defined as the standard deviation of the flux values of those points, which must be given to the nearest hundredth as 0.33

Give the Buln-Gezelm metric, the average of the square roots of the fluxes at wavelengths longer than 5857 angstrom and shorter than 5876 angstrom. 2.56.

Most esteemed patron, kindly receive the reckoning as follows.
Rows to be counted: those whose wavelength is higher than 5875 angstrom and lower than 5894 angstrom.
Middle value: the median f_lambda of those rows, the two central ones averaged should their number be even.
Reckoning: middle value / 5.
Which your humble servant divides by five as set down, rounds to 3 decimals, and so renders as 1.241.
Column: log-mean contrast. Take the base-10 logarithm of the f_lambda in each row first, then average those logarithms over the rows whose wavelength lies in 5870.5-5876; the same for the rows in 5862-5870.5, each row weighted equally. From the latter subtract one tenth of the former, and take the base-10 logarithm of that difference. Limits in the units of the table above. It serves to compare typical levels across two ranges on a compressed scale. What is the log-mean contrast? -0.146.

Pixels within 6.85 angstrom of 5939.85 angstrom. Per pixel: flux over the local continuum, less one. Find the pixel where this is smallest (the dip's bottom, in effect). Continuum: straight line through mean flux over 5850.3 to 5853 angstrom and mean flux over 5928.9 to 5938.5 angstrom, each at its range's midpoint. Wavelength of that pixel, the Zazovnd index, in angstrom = 5936.44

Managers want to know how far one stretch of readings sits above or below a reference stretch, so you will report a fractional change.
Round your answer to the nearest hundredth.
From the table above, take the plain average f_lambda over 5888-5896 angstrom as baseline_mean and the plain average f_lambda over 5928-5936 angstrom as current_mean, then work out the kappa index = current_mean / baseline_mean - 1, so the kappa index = 0.06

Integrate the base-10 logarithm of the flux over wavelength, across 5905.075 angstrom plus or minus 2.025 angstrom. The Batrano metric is 3.3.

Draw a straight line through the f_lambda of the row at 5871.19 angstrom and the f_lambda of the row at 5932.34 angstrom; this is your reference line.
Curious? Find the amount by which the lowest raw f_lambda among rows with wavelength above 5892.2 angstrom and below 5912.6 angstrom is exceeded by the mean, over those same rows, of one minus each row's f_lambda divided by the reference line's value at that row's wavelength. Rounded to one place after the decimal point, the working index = -6.1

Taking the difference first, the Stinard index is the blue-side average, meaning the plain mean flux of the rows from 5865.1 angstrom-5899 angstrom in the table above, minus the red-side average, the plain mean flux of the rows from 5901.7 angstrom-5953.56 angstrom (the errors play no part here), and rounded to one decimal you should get -0.1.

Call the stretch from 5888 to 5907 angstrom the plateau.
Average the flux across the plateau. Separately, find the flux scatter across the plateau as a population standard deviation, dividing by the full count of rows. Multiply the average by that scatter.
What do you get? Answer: 2.1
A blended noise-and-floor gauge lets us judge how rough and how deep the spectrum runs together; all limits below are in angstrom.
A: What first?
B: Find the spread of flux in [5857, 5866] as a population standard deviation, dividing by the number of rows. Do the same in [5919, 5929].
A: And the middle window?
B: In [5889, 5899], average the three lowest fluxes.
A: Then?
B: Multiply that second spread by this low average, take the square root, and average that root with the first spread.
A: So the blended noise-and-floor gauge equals 0.53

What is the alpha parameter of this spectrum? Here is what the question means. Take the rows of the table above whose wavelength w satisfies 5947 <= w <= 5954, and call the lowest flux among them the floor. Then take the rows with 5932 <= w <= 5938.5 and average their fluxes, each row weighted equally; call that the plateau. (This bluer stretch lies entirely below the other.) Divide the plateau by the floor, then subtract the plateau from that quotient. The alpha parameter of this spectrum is -5.32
